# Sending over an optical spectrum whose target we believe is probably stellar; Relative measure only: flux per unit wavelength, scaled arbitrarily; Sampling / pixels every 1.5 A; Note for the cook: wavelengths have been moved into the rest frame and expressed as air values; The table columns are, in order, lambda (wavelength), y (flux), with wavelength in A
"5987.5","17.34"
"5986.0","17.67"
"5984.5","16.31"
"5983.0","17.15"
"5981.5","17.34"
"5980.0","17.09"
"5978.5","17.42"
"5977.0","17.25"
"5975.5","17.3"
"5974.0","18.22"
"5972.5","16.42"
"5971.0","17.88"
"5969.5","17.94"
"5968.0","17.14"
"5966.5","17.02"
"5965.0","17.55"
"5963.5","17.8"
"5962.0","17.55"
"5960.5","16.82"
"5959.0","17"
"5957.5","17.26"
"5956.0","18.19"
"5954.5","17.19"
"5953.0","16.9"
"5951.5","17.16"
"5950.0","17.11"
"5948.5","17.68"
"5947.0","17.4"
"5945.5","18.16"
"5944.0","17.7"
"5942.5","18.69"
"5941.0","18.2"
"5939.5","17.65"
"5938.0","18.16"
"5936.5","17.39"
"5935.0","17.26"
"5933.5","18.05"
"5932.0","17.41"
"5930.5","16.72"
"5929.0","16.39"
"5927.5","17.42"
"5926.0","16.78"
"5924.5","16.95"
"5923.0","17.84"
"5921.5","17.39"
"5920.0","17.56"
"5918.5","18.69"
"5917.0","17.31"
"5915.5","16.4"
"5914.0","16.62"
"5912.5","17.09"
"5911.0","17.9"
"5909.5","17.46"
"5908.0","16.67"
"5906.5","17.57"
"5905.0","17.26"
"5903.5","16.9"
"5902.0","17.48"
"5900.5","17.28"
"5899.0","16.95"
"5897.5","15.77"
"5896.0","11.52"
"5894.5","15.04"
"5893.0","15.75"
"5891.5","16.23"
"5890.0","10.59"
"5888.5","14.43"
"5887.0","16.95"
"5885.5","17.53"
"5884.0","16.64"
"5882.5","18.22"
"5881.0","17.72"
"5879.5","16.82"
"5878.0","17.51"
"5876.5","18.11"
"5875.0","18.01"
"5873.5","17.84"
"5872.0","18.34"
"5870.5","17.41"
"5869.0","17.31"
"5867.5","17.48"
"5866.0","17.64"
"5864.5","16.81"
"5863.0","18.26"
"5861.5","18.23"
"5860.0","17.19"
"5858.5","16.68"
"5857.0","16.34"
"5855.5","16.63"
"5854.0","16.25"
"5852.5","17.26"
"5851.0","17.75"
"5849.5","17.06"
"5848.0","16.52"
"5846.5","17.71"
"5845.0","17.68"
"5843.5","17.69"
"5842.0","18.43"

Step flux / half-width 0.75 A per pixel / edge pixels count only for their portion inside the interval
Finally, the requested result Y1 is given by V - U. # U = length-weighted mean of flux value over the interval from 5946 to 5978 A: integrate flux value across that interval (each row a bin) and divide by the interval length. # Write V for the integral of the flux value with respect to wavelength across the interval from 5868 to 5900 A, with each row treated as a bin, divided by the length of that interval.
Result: -0.9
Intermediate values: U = 17.4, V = 16.4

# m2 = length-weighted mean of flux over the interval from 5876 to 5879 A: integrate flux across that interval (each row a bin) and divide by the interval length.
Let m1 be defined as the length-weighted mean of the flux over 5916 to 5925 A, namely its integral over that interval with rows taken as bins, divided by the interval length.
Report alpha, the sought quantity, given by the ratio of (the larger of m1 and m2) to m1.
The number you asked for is 1.01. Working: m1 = 17.6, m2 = 17.7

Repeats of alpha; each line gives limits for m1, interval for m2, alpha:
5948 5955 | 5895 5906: 1.00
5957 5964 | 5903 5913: 1.00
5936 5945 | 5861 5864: 1.01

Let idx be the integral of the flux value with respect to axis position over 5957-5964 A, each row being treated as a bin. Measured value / 121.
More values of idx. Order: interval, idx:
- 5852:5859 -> 116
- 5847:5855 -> 136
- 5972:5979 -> 121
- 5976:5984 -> 138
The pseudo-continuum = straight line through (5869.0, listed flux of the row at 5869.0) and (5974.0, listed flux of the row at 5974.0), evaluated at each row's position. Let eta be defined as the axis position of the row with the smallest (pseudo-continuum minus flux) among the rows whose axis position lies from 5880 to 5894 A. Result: 5882.5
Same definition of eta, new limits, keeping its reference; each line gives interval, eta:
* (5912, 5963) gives 5918.5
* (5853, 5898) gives 5872.0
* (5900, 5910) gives 5906.5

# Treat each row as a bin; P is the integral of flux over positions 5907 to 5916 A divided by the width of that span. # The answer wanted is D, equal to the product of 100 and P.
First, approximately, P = 17.1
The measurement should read 1706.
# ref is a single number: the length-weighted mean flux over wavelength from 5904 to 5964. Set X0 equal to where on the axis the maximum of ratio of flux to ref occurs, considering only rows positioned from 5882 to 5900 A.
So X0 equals 5882.5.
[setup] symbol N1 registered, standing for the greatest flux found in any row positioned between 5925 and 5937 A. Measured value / 18.05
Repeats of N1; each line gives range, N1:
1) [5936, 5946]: 18.69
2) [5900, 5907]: 17.57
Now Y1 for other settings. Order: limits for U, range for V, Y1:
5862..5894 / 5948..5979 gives 0.4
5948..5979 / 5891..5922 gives -0.7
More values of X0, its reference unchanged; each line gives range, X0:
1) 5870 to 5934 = 5918.5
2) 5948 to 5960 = 5956.0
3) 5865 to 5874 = 5872.0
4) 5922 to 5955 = 5942.5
